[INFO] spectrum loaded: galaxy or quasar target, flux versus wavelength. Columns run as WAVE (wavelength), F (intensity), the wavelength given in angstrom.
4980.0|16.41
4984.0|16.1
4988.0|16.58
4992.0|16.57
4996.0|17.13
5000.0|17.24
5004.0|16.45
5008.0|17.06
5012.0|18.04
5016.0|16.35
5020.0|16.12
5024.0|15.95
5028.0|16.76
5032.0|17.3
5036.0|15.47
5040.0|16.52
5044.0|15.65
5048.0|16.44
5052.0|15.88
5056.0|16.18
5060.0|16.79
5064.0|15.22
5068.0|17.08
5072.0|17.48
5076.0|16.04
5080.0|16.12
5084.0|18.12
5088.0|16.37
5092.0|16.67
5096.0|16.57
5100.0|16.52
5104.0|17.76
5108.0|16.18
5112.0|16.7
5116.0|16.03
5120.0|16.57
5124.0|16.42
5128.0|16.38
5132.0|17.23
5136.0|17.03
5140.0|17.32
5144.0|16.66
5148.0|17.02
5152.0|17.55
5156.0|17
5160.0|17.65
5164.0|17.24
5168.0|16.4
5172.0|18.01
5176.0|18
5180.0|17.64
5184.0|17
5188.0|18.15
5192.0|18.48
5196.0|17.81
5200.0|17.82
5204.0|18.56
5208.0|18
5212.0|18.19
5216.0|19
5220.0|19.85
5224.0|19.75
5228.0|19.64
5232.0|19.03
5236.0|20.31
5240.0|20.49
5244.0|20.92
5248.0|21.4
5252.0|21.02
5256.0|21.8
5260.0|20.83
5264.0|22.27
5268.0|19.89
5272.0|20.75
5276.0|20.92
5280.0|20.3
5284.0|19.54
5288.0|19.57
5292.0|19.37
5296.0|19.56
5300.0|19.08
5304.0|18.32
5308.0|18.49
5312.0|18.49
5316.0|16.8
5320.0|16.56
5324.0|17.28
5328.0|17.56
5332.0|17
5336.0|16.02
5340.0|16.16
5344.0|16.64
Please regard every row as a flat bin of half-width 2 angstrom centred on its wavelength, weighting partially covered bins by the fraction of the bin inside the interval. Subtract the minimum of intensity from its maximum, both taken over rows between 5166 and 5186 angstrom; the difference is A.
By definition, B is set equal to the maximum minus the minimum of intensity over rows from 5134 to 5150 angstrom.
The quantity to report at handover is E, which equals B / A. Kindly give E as 0.41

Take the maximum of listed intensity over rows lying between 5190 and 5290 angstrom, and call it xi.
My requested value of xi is 22.27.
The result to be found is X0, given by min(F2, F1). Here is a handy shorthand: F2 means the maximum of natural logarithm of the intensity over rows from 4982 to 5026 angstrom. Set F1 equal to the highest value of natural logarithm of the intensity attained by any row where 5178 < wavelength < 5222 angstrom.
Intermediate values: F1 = 2.988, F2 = 2.89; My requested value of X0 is 2.89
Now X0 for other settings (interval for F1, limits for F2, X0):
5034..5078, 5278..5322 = 2.86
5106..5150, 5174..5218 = 2.85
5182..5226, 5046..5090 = 2.90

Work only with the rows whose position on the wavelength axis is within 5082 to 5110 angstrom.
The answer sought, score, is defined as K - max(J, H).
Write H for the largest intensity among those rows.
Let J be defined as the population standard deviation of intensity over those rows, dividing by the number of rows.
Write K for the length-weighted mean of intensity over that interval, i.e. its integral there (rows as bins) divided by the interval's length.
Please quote -1.2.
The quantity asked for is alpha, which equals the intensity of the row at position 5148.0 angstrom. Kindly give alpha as 17.02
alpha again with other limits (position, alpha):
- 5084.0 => 18.12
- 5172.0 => 18.01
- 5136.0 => 17.03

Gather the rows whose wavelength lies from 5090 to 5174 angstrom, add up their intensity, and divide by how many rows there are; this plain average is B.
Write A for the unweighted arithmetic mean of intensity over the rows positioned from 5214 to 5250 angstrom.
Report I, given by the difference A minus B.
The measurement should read 3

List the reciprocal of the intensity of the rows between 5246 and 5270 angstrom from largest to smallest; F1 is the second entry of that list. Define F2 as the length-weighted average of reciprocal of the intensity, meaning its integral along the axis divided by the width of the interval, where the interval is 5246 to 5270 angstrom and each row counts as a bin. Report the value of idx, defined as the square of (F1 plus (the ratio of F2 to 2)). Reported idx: 0.0051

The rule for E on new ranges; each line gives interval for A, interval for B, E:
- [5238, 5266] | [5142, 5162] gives 0.56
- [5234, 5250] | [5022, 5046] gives 1.68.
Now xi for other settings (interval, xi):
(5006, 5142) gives 18.12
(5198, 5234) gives 19.85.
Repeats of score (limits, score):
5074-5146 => -1.4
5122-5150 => -0.5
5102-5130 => -1.2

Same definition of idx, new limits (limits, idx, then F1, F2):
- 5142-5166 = 0.0077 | 0.059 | 0.0582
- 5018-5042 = 0.0087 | 0.063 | 0.0612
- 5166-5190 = 0.0076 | 0.059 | 0.0571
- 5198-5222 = 0.0068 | 0.056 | 0.0539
